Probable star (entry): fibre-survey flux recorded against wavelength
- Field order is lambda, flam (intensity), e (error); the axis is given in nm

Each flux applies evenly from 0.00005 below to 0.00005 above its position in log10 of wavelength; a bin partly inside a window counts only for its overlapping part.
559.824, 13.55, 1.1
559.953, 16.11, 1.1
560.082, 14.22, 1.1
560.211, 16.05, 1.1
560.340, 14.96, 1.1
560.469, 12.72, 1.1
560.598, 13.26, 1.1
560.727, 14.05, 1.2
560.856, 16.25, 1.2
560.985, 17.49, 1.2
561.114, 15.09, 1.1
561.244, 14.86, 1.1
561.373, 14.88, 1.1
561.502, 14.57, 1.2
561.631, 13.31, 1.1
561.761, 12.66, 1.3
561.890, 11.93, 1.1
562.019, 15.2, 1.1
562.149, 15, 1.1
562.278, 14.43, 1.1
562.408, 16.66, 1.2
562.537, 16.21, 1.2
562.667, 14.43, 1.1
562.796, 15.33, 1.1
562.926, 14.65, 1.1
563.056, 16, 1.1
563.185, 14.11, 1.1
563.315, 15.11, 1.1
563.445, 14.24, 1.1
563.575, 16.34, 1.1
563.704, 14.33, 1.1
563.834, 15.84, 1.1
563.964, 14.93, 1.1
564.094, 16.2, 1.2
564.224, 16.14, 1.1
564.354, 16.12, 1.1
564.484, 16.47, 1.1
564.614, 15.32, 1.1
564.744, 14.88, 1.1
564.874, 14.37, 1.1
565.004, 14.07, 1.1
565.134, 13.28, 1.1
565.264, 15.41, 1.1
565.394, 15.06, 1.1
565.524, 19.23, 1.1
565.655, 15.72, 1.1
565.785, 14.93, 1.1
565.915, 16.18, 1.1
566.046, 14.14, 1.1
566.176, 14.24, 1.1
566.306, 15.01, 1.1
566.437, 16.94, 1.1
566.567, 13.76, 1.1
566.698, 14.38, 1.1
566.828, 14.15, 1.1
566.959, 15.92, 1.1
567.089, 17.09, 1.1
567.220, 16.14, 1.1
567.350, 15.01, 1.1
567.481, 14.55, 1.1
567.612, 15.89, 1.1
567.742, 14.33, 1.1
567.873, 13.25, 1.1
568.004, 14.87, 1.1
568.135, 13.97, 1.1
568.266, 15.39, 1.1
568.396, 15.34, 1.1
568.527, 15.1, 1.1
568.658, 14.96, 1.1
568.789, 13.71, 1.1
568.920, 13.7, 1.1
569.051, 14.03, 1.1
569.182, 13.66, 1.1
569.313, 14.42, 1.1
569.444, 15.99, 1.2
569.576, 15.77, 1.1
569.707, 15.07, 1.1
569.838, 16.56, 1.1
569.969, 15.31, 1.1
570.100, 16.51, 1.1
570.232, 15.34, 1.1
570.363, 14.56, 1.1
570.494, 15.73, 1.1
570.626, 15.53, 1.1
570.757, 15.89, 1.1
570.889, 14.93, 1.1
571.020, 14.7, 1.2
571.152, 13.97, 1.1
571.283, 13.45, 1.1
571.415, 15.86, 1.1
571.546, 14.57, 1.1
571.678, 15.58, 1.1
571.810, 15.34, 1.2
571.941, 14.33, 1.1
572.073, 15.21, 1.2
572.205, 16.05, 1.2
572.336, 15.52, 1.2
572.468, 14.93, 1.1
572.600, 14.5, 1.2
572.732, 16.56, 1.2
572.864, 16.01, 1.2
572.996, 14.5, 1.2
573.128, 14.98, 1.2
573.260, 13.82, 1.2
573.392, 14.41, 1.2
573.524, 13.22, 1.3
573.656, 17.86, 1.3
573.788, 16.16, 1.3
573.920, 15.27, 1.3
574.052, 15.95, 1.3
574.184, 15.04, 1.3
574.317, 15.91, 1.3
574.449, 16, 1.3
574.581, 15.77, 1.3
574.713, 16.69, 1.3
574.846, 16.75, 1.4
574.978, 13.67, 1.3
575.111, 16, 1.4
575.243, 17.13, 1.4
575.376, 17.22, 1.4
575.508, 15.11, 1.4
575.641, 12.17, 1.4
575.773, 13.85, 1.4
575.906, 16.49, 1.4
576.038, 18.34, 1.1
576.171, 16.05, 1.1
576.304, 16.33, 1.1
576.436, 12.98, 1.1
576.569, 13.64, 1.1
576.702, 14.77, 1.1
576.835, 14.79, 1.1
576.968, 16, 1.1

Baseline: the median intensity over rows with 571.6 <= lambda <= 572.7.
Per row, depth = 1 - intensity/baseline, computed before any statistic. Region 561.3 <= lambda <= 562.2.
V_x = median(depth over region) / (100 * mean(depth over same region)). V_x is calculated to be 0.005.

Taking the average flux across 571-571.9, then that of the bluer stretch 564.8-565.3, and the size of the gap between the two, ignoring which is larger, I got 0.5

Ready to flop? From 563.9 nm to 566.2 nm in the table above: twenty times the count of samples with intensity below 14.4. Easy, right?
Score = 100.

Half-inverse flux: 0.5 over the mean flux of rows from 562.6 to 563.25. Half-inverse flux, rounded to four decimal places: 0.0335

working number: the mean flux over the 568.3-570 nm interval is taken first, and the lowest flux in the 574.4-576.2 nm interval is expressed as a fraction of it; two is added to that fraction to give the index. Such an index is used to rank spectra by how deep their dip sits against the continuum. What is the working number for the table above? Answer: 2.82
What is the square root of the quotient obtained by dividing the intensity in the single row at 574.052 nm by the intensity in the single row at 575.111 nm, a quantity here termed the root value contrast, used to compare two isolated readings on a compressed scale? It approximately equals 0.998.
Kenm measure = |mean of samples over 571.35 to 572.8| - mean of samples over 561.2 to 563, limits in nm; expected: 0.73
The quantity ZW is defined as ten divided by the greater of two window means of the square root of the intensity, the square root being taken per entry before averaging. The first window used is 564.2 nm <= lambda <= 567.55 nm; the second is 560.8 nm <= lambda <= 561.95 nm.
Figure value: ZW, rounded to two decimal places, 2.56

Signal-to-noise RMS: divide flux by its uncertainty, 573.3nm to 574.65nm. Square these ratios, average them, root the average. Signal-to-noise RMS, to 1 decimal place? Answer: 12.1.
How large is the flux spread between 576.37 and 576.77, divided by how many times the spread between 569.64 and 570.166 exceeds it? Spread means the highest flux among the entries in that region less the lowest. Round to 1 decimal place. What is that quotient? 2.2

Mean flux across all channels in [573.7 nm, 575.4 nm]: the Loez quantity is 16.0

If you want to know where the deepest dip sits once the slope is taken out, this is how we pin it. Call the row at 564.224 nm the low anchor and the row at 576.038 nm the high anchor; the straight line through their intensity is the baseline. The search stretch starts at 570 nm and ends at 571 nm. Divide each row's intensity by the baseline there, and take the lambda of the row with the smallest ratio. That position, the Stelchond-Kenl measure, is 570.363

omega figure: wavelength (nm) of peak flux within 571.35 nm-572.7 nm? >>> 572.205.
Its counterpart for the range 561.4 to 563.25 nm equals 562.408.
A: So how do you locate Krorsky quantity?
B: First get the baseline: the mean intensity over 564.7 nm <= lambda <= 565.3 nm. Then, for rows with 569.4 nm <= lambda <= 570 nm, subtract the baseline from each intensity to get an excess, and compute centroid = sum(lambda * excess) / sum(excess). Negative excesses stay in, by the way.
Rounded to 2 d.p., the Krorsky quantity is 569.70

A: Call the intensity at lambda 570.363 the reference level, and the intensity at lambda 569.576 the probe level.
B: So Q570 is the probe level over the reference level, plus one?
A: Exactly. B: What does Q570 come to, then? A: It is 2.08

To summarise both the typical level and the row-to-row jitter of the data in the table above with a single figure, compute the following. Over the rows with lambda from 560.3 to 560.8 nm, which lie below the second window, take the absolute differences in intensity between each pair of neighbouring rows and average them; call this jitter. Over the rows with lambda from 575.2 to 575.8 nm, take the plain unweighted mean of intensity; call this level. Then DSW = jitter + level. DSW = 16.3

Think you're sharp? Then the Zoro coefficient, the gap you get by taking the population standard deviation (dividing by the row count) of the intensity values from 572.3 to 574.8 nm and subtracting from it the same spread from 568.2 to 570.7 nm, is 0.2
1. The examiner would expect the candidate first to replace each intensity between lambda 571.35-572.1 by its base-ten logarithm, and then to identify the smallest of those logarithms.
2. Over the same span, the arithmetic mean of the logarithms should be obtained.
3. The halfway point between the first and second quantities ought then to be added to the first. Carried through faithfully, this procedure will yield 2.32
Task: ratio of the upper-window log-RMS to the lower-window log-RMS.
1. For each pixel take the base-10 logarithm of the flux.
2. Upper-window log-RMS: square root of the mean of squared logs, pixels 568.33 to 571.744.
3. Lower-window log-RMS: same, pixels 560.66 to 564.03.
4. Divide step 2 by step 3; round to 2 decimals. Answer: 1.00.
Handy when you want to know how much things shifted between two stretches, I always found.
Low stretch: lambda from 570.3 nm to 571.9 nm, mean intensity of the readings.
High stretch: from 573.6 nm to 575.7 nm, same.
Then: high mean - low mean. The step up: 0.8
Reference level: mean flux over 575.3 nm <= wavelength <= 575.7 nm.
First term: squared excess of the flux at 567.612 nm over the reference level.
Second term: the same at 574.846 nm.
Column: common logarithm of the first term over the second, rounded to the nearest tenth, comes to -0.5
